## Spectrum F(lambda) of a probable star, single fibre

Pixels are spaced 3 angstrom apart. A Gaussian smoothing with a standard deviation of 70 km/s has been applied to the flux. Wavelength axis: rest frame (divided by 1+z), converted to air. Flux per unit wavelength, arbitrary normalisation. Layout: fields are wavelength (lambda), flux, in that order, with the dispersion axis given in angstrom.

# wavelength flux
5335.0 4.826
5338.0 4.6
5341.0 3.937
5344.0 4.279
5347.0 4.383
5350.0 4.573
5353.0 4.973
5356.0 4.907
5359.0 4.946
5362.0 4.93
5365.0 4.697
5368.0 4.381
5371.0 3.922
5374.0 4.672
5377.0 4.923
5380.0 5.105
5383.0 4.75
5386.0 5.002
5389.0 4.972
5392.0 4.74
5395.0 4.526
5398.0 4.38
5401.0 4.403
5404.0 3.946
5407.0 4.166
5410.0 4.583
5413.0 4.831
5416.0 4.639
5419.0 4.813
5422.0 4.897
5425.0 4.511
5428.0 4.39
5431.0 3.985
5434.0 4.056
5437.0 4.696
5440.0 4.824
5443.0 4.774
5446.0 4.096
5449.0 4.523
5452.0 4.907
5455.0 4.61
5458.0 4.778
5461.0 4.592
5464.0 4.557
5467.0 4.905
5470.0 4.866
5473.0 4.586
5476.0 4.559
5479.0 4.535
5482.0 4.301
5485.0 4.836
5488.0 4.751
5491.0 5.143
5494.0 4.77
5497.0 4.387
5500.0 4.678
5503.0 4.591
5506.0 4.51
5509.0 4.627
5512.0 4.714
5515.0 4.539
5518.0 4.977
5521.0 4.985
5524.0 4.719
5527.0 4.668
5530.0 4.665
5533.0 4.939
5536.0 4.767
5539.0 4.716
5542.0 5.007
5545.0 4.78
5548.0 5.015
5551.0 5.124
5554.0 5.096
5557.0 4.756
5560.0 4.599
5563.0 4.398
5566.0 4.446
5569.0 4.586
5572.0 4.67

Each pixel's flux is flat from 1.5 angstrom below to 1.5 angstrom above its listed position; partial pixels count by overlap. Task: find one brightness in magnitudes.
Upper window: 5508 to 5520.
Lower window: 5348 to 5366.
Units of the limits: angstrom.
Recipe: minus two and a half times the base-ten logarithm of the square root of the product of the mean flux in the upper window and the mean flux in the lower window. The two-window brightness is -1.698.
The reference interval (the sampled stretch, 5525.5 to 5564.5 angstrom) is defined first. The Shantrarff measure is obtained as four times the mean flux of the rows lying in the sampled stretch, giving 19.2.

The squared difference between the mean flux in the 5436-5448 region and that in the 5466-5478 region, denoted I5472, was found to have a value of 0.02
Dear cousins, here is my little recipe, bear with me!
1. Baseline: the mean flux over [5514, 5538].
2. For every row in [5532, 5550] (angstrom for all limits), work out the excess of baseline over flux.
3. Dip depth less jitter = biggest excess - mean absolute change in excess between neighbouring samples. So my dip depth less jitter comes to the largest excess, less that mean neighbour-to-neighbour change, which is -0.1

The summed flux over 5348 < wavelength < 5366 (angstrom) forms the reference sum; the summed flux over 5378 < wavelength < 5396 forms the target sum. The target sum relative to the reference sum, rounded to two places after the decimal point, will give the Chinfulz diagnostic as 1.00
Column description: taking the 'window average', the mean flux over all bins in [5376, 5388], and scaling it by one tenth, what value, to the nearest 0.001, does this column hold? 0.495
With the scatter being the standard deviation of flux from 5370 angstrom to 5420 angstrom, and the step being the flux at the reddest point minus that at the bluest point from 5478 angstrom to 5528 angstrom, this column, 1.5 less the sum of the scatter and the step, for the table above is 1.0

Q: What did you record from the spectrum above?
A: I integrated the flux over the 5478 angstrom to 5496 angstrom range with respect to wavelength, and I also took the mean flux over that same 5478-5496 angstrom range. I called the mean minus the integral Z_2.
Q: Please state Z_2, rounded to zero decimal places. -80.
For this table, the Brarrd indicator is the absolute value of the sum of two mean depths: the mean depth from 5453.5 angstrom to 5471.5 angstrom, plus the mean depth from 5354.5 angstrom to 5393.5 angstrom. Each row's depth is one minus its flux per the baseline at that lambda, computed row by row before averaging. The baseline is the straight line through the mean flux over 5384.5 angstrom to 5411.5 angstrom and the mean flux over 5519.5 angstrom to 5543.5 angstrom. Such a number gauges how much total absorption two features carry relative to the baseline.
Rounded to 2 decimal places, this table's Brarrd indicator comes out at 0.08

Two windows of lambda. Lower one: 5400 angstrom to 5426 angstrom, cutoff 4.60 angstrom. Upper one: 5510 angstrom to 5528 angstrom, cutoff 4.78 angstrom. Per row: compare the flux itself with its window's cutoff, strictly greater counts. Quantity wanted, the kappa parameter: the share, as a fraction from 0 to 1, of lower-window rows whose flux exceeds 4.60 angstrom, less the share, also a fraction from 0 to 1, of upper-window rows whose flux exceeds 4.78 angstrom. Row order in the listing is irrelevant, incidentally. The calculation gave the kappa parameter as 0.11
